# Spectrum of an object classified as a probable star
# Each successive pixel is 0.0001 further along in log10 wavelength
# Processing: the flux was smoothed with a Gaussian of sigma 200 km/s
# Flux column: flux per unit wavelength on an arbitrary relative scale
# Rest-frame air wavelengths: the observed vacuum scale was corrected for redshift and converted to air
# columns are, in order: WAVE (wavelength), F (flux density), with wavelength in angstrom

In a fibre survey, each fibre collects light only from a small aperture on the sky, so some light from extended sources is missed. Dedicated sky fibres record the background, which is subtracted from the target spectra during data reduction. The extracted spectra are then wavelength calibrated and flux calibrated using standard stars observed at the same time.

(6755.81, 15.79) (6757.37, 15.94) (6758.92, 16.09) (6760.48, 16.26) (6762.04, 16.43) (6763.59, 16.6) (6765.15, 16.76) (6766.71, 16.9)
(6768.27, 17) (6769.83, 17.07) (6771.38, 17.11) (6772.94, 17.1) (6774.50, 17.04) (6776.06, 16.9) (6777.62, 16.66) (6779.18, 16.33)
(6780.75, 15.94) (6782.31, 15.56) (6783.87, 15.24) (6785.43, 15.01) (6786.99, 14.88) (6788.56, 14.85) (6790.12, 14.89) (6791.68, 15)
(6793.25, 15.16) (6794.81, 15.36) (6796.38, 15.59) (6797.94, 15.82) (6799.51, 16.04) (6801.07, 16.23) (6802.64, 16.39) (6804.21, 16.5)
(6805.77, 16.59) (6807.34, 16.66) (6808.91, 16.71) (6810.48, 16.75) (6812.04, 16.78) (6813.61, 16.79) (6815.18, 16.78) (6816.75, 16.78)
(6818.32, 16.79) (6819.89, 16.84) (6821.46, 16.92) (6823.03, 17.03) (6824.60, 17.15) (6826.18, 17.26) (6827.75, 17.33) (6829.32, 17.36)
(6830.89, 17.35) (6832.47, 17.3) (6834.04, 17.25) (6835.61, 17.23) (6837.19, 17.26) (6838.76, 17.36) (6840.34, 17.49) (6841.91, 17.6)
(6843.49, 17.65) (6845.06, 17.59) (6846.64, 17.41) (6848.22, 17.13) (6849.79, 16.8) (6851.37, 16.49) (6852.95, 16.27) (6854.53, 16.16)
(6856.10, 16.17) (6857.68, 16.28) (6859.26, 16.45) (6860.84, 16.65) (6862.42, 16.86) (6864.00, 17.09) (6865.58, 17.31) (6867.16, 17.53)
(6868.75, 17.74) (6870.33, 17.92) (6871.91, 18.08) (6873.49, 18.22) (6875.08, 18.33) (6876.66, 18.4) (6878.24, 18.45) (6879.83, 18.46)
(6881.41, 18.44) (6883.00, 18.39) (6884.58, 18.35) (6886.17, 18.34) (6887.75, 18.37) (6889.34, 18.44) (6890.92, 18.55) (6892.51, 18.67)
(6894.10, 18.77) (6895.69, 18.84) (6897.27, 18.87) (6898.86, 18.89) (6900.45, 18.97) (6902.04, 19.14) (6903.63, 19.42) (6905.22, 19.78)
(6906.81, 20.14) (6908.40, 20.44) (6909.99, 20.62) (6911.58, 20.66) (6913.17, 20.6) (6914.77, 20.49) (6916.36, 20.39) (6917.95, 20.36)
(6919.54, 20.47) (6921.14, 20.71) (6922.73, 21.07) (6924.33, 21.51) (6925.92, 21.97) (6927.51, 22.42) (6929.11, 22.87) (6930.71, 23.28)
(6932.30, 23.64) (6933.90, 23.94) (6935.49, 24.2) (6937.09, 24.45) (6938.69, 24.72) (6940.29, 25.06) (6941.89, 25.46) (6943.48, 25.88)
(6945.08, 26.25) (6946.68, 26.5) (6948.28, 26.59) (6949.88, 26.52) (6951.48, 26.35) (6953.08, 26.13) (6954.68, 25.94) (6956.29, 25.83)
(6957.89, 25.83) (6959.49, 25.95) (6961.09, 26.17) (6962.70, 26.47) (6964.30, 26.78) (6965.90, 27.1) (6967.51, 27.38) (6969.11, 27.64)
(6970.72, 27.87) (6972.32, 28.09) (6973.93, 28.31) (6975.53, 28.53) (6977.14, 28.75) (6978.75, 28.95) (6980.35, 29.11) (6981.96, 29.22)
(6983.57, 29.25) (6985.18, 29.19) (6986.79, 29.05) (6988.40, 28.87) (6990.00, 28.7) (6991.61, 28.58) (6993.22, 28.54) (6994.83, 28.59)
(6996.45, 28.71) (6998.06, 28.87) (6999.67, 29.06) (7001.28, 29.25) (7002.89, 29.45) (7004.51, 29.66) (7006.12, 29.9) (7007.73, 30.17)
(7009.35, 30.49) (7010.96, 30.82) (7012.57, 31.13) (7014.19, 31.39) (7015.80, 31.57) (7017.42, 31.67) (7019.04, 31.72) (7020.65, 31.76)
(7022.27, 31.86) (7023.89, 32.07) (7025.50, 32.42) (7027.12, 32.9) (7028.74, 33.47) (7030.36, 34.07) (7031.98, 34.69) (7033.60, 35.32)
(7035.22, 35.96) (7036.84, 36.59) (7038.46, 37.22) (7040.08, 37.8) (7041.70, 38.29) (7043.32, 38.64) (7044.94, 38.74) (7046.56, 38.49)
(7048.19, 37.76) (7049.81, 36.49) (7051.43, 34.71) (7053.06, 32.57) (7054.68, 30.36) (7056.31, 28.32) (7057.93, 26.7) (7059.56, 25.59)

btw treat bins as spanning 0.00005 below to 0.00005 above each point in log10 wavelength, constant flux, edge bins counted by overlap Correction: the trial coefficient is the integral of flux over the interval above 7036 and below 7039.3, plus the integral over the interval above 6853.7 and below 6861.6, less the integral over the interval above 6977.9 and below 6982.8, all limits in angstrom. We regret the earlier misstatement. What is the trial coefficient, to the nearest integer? 108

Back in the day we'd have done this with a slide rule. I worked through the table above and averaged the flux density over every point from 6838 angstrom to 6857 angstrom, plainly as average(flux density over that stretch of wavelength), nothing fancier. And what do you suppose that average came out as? 17.0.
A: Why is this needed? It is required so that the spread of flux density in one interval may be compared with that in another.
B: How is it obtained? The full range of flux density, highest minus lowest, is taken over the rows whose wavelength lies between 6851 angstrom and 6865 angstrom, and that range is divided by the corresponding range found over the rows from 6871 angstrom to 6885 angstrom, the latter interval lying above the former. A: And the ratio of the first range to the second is 2.45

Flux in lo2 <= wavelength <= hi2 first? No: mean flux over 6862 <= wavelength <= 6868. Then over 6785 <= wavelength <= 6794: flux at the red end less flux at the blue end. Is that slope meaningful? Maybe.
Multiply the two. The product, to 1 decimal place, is 2.6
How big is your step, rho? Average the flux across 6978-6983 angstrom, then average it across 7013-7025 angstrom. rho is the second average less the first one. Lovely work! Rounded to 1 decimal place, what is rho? 2.6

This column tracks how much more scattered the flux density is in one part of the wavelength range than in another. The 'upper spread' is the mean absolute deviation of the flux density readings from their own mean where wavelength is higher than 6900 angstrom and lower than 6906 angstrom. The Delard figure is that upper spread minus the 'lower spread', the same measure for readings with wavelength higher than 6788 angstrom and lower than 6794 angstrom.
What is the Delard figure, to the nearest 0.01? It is 0.17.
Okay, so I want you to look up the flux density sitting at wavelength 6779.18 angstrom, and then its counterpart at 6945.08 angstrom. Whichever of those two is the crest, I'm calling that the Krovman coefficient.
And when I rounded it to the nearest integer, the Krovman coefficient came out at 26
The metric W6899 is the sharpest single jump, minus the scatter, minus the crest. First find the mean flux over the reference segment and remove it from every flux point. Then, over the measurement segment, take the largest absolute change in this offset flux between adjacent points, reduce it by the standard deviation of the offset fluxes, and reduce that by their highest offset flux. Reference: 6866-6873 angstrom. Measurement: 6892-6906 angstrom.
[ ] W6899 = -2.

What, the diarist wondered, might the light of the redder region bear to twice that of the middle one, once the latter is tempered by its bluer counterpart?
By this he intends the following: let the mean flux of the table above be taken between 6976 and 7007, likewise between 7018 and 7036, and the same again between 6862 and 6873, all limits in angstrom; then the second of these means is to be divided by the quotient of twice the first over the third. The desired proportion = 10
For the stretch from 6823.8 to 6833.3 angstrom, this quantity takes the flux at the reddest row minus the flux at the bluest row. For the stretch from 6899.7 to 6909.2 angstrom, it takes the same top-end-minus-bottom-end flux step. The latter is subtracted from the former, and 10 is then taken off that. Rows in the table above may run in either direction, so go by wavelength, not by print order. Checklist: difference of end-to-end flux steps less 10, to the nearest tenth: -11.3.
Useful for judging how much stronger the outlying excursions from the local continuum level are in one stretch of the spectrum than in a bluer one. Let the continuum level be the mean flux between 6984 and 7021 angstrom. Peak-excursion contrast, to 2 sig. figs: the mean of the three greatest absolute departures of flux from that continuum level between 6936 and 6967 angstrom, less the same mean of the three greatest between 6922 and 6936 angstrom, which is -3.2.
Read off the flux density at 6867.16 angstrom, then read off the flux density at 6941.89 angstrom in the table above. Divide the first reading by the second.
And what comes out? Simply 0.69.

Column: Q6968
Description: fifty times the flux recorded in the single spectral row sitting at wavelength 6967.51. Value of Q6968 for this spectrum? 1369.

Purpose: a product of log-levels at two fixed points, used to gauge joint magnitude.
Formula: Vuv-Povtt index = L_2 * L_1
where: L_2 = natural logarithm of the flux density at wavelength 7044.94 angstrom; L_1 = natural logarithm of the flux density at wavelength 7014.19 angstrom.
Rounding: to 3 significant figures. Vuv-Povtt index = 12.6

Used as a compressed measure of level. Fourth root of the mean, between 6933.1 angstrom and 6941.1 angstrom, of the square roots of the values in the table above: 1.49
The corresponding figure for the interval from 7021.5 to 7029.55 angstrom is 1.55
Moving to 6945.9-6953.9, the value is 1.51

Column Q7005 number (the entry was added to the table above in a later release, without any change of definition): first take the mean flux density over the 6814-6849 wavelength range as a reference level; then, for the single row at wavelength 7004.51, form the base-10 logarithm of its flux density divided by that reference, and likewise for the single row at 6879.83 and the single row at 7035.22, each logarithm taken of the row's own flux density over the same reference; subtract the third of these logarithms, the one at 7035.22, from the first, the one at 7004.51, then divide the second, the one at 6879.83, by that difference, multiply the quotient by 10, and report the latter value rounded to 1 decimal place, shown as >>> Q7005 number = -3.6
